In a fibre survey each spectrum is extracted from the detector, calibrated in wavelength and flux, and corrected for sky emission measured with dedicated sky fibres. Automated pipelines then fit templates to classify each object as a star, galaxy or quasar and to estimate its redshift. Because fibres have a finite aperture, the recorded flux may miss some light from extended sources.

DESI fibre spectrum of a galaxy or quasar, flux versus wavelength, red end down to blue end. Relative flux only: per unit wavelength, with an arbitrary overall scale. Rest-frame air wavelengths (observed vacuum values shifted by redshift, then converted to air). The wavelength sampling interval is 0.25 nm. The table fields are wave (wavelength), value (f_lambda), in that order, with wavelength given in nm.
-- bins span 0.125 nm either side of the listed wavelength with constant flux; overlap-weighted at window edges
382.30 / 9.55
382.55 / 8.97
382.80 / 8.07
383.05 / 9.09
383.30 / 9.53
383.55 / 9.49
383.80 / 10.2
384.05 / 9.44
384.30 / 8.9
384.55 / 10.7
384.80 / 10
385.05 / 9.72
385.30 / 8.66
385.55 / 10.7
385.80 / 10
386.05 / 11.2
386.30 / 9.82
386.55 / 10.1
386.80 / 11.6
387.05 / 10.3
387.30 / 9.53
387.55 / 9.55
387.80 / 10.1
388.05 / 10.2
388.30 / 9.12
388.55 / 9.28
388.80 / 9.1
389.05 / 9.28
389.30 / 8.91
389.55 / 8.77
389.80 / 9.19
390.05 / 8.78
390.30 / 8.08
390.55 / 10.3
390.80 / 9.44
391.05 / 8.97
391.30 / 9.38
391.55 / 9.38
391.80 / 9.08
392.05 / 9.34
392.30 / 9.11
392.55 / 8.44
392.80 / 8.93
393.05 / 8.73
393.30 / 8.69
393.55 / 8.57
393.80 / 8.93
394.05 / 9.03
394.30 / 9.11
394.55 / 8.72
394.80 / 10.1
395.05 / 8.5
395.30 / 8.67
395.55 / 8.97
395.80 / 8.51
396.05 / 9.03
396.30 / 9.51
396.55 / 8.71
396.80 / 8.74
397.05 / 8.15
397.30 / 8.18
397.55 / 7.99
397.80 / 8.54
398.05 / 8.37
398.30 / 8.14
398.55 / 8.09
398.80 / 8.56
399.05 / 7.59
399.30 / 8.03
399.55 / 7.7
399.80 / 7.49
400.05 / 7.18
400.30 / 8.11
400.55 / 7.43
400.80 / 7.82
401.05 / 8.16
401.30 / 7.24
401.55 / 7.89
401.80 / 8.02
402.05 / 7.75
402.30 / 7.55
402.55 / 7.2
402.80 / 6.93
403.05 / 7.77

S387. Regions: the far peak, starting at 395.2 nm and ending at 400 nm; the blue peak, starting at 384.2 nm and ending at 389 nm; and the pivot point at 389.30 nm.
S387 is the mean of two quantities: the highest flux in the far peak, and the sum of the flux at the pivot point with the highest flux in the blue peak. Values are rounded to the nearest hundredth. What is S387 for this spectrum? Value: 15.01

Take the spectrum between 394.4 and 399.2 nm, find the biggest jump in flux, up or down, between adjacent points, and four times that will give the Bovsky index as 6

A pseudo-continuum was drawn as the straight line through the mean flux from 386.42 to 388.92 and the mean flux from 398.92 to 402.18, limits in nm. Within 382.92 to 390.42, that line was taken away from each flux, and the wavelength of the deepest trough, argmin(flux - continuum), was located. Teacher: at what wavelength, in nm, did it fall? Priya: 385.30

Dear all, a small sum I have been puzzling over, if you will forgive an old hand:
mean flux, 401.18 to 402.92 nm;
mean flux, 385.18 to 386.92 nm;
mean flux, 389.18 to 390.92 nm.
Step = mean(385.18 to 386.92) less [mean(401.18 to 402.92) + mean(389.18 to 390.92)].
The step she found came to -6.3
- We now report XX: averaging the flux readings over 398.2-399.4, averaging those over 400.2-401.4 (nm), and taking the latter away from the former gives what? 0.33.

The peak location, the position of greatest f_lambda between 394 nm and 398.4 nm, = 394.80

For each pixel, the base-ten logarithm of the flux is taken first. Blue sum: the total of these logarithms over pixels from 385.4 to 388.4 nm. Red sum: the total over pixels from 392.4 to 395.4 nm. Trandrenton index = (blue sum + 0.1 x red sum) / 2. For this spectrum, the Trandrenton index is 6.61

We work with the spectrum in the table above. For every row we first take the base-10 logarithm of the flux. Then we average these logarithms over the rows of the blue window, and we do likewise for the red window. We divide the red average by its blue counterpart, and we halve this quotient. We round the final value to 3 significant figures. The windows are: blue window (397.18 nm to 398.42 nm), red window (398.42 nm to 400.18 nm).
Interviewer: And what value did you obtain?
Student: 0.487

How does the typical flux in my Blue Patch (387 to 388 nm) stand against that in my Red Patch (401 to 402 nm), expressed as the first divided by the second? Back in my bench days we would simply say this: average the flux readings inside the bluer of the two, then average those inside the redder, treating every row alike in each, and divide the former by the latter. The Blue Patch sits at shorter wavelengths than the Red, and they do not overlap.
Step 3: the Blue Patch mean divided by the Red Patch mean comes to 1.26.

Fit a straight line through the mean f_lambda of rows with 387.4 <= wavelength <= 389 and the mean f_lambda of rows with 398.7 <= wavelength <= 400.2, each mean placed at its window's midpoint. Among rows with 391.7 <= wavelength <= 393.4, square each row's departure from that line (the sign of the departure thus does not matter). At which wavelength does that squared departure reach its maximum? 392.55 nm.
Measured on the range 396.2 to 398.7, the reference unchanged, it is 396.30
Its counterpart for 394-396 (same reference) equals 394.80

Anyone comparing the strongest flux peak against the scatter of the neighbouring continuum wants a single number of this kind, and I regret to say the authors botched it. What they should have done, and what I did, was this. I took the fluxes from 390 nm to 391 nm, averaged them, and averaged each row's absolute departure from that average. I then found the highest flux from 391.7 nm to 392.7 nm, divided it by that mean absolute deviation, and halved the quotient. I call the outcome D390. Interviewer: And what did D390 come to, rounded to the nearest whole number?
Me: 6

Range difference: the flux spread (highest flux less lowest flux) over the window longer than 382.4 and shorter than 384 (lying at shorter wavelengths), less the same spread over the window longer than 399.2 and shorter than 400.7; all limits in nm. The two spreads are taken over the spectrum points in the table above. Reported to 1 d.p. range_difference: 1.2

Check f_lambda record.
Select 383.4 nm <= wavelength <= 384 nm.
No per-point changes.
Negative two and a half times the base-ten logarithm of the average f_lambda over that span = -2.48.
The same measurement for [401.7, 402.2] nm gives -2.24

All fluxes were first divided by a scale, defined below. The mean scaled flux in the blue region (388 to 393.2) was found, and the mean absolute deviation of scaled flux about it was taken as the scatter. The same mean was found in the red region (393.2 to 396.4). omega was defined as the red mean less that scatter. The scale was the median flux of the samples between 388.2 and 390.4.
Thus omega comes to 0.946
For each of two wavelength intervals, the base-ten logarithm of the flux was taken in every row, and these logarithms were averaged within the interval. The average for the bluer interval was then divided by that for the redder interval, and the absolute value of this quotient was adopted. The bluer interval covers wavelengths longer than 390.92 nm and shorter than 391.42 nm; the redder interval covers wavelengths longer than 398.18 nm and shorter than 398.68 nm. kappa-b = 1.06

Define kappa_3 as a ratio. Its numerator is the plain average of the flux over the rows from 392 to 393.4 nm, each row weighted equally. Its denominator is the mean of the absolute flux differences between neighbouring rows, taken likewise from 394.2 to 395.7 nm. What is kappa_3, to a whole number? 12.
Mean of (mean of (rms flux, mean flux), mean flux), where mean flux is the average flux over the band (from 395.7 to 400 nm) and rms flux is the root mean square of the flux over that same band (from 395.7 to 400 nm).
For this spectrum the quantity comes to 8.3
